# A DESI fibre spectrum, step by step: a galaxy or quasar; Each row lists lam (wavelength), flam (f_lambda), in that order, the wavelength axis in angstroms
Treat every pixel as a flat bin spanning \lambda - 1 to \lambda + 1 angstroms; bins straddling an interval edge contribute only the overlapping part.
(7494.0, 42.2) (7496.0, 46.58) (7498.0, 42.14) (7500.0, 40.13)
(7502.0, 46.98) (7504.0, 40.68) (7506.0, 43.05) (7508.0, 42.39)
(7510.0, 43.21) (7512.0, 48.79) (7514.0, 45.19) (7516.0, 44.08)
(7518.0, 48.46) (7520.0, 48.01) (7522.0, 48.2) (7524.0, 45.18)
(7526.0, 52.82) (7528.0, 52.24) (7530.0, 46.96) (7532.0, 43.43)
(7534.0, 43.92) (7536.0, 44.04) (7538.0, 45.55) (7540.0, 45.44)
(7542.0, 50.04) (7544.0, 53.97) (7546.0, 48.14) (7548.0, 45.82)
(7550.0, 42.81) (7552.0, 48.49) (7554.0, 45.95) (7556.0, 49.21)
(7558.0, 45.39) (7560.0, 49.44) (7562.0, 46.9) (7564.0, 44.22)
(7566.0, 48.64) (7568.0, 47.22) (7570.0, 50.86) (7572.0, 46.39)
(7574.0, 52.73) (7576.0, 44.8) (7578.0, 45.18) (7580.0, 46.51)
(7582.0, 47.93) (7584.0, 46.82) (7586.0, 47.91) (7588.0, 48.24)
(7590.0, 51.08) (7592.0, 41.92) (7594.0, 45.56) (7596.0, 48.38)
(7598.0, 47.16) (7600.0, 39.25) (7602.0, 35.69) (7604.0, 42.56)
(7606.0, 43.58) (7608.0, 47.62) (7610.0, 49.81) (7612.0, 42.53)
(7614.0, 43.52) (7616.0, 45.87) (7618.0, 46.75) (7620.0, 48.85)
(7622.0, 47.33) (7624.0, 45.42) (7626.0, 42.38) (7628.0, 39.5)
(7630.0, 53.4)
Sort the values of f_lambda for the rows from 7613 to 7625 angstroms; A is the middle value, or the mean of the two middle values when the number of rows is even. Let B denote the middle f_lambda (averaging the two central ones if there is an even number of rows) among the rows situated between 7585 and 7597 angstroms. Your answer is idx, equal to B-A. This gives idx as 1.8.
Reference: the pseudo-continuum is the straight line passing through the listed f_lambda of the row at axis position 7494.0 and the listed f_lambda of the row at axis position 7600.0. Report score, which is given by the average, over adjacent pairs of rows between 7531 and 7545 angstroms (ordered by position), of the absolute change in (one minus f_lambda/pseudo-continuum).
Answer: 0.045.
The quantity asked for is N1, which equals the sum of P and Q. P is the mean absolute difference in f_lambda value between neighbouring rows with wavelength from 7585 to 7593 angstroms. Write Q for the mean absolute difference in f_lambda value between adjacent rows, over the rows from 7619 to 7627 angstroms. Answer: 6.3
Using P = 4.1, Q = 2.2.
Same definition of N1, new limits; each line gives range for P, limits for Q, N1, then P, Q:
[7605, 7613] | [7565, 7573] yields 7.7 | 4.5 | 3.2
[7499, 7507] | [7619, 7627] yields 7.3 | 5.2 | 2.2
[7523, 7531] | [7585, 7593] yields 8.6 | 4.5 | 4.1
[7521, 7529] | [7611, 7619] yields 5.2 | 3.7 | 1.4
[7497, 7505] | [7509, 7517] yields 8.5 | 5.1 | 3.4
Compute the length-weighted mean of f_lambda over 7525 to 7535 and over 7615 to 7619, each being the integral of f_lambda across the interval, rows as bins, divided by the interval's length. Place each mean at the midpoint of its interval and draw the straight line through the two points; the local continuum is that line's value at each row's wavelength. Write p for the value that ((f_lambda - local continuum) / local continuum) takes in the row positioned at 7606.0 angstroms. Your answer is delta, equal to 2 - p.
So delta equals 2.06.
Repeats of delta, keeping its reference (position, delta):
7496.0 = 2.04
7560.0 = 1.96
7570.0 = 1.92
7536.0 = 2.08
